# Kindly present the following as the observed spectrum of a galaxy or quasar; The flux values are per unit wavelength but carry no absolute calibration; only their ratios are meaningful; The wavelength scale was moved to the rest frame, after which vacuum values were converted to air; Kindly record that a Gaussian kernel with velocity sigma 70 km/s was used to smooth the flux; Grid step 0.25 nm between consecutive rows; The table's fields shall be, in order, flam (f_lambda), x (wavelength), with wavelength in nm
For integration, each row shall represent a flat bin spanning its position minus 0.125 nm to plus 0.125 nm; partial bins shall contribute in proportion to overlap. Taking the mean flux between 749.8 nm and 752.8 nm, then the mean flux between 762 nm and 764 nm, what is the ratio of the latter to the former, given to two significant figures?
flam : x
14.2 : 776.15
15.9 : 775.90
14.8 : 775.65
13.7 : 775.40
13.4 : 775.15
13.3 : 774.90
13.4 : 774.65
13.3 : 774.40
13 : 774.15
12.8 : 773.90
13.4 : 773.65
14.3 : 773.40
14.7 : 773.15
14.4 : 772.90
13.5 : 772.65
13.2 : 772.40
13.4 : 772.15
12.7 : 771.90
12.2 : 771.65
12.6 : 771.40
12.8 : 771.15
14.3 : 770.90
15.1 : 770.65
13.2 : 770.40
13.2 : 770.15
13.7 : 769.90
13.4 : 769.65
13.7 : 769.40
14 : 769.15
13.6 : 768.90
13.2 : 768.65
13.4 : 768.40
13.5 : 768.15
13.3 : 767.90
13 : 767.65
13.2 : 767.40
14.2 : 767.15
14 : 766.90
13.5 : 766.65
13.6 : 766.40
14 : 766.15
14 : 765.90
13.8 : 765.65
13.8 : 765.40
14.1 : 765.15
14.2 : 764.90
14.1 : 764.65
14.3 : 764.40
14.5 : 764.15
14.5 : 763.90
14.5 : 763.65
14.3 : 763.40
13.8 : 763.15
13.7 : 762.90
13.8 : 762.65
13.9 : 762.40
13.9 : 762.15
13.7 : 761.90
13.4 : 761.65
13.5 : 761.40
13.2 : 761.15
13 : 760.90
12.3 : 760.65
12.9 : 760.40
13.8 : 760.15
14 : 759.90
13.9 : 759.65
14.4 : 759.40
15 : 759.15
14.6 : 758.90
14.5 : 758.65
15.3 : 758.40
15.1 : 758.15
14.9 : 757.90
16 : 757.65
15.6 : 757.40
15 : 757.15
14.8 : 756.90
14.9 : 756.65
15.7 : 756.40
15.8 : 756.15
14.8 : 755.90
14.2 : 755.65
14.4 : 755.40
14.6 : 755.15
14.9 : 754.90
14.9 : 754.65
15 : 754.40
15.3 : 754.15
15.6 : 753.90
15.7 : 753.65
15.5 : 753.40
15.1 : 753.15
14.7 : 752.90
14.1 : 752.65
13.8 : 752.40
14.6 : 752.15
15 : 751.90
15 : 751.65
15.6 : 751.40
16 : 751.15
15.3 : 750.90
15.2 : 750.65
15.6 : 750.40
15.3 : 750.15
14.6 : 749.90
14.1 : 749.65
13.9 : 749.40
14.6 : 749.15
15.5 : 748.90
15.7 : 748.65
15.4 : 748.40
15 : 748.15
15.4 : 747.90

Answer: 0.94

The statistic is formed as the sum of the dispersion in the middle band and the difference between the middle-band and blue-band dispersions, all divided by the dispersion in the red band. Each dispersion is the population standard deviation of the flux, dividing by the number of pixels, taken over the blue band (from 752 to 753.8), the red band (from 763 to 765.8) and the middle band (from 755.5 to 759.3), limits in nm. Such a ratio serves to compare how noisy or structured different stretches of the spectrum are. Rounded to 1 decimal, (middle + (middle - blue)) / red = 1.3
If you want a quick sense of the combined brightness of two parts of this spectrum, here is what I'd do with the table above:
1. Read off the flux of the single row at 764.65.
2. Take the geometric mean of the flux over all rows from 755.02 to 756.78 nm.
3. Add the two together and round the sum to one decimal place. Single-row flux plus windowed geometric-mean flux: 29.0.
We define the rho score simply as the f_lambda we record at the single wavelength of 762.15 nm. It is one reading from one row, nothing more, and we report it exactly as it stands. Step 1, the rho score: 13.9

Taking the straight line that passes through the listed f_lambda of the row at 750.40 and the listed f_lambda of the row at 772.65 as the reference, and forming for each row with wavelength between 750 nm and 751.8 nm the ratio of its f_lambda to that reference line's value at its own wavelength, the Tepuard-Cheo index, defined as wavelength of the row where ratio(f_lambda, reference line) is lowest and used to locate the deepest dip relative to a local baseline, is 751.65 nm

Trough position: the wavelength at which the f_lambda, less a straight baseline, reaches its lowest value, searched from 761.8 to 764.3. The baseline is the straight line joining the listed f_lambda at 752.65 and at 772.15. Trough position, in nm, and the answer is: 761.90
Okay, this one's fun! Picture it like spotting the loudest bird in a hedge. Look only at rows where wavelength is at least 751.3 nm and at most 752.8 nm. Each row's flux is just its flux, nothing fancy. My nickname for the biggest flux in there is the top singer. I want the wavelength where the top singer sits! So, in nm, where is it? 751.40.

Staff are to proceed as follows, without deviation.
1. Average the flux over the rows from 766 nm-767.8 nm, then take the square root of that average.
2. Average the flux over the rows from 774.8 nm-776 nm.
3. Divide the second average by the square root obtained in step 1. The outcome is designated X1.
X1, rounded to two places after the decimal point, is 3.85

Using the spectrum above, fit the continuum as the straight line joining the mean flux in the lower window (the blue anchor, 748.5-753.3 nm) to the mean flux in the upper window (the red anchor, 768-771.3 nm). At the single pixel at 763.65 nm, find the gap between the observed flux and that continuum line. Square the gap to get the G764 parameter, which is 0.21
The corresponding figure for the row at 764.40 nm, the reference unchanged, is 0.10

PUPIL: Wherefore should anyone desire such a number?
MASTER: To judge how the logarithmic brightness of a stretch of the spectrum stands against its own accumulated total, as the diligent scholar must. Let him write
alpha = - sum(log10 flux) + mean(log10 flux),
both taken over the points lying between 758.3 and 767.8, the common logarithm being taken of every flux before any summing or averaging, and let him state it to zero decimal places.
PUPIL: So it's -42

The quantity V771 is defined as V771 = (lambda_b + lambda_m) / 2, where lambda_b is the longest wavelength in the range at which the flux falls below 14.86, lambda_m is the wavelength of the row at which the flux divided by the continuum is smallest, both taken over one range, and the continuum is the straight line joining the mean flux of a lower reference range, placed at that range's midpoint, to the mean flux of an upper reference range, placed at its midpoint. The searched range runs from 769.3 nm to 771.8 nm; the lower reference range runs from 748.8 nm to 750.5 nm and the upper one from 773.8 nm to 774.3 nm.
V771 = 771.65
